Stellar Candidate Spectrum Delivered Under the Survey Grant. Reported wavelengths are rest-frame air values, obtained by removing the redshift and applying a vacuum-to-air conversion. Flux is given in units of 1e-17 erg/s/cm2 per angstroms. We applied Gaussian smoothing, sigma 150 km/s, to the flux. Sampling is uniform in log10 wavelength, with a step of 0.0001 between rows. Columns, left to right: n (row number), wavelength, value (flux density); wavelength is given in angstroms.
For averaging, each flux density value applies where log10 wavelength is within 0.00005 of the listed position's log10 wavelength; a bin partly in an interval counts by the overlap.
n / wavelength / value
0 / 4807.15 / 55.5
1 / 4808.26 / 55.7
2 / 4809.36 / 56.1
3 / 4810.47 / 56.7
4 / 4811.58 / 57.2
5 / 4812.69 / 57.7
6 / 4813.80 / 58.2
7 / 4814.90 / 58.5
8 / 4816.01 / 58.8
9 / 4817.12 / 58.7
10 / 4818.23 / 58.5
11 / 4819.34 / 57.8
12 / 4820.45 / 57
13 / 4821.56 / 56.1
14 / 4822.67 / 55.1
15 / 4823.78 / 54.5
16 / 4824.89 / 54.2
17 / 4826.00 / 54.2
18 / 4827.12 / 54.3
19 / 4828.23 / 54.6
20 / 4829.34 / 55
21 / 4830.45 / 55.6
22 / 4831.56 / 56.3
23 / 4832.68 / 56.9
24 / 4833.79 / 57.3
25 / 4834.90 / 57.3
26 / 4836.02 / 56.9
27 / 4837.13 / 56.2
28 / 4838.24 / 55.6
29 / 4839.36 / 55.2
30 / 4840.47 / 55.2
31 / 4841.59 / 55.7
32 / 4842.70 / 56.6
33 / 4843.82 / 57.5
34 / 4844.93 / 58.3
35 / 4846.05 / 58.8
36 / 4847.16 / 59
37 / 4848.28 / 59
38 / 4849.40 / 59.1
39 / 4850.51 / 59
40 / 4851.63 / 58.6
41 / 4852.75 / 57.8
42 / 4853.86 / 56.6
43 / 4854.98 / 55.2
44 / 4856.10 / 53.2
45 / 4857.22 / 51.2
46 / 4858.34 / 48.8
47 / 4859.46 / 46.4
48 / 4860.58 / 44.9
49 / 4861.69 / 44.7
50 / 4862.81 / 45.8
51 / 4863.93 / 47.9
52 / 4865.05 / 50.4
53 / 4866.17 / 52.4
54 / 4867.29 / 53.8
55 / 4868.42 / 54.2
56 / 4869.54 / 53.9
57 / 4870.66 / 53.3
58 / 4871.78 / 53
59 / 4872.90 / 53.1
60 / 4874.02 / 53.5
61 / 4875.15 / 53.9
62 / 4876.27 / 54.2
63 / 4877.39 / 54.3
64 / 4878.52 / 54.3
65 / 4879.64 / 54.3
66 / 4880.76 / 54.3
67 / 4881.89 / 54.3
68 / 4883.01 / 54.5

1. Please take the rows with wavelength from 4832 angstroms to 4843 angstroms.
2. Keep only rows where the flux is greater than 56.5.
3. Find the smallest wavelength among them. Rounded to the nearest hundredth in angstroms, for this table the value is 4832.68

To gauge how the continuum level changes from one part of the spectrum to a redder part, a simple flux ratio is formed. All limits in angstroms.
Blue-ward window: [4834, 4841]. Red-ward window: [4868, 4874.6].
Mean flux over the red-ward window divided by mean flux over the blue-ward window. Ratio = 0.95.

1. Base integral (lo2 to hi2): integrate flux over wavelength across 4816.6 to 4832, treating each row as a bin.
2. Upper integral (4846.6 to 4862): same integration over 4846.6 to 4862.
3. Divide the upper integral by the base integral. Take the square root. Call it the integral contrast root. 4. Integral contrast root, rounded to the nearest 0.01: 0.98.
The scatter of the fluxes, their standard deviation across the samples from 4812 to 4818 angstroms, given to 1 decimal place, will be 0.4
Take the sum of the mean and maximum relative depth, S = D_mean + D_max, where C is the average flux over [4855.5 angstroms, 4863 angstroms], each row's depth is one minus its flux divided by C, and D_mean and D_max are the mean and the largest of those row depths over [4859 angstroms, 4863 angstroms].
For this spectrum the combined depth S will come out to 0.12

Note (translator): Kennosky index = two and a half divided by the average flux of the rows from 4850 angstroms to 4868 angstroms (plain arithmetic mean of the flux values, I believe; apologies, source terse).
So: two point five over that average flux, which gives 0.0484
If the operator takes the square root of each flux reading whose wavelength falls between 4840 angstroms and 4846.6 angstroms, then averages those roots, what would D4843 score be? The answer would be 7.55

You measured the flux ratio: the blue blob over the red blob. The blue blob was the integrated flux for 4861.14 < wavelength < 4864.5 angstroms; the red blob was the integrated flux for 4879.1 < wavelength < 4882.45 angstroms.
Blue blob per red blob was 0.85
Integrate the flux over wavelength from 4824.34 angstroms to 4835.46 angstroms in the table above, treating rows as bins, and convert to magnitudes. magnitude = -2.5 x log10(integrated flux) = -6.98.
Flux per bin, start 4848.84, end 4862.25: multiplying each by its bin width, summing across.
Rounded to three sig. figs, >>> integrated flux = 710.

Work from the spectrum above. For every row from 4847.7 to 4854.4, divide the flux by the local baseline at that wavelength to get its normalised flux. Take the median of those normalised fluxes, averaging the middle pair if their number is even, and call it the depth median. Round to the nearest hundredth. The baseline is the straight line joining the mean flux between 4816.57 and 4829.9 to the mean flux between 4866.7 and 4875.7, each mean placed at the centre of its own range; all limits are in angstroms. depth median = 1.08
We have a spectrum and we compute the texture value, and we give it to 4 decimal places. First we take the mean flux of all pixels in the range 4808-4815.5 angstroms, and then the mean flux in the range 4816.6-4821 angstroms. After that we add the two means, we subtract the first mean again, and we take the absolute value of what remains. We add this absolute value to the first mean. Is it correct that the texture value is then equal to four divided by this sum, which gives 0.0347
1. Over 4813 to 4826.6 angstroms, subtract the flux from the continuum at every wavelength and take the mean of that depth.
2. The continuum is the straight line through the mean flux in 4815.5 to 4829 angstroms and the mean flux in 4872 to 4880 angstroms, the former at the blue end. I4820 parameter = -0.6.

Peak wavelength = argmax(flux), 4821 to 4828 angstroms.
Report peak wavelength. 4821.56 angstroms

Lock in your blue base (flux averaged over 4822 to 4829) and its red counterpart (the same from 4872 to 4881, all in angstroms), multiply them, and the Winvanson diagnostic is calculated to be 2941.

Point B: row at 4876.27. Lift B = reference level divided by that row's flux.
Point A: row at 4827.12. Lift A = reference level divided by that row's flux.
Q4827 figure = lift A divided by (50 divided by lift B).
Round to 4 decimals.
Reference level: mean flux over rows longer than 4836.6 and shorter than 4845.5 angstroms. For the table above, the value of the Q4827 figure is 0.0215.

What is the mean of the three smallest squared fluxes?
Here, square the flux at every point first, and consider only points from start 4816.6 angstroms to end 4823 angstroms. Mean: 3144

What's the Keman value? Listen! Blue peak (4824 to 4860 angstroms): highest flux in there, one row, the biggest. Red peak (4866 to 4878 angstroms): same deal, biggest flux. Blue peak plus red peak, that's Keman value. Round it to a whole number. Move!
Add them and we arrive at 113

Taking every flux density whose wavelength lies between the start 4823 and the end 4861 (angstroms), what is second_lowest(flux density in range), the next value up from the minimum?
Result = 46.4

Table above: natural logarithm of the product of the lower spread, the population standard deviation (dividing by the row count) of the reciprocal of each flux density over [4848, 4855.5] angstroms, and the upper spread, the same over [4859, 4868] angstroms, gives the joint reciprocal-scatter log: -14.4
